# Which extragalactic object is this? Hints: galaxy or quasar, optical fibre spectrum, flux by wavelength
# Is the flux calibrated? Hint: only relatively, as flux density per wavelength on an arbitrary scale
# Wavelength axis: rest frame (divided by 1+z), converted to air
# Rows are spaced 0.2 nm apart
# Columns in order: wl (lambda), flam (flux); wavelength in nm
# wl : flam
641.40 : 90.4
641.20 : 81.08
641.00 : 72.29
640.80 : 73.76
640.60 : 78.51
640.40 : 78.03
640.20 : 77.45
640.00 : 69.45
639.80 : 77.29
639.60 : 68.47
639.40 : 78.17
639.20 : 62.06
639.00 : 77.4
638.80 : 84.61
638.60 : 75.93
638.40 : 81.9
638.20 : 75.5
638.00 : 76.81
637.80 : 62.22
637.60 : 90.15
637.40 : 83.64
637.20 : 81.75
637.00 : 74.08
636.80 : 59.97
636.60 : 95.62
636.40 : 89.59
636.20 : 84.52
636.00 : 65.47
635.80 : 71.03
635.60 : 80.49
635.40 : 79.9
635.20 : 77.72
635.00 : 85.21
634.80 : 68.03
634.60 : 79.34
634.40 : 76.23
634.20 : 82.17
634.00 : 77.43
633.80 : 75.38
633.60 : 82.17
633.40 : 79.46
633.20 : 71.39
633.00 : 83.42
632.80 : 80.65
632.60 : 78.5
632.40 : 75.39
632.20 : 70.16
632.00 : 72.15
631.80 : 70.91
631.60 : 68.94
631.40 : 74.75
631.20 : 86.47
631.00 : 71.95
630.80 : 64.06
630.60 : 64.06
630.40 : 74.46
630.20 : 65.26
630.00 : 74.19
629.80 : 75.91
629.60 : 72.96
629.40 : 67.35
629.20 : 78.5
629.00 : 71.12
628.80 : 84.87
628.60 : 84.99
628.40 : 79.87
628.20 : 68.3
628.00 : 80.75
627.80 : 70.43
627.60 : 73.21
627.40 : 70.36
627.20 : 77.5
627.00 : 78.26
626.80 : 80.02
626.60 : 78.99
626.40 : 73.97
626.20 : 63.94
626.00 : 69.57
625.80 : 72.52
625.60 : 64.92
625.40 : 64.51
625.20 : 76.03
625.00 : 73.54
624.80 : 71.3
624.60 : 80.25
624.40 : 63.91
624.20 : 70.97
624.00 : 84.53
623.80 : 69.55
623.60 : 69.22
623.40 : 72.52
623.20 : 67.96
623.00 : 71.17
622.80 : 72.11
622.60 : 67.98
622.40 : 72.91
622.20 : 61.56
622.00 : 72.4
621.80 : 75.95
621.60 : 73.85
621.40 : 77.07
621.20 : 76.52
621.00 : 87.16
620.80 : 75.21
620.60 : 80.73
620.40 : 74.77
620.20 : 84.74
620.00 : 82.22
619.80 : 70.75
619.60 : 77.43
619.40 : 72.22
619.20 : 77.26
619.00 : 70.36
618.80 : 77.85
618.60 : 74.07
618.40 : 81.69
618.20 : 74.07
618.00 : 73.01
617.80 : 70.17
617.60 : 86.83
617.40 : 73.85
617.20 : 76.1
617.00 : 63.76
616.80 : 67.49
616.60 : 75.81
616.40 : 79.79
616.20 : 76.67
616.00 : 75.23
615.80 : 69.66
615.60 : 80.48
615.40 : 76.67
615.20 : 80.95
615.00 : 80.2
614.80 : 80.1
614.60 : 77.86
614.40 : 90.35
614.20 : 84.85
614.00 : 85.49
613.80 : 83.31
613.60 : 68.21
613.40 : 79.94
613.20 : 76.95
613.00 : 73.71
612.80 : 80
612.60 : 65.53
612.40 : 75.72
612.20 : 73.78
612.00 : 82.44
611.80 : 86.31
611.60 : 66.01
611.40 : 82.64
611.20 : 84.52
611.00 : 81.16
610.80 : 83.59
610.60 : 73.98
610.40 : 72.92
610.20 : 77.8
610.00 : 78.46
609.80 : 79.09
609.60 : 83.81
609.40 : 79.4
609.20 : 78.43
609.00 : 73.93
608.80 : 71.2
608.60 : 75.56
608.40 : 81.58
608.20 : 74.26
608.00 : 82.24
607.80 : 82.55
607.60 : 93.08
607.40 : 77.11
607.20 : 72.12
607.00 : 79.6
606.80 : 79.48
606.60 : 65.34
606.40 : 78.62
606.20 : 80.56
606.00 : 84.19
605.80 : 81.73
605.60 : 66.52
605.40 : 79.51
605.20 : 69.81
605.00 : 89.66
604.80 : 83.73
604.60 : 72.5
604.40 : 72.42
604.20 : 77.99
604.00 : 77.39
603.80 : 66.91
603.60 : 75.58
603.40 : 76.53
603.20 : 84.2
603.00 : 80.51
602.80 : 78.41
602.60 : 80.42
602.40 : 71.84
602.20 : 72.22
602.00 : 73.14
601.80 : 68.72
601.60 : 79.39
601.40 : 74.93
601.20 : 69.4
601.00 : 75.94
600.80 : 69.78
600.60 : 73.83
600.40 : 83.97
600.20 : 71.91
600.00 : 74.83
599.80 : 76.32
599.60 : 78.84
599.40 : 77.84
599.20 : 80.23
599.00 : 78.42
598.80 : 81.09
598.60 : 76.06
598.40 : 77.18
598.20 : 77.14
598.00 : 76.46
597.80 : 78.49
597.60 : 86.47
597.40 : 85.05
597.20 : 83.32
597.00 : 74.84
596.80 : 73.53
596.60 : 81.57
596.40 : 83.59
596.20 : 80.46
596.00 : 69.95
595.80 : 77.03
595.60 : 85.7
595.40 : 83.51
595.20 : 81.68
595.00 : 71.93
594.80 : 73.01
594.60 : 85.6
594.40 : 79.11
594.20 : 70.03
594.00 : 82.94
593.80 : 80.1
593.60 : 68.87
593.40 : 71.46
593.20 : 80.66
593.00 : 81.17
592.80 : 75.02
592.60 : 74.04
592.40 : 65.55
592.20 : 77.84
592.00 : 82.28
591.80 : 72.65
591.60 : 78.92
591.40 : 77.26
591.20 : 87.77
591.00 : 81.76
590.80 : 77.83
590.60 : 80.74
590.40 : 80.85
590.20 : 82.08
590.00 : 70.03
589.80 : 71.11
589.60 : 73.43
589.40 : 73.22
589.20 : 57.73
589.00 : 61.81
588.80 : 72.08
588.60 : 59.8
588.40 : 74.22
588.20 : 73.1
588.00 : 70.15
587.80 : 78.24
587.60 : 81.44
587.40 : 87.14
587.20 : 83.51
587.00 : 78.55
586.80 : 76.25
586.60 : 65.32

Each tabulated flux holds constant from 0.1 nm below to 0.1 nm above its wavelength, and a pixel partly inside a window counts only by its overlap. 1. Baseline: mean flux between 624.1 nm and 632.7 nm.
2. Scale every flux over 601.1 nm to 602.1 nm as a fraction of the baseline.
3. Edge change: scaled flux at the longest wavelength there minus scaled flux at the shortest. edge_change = 0.051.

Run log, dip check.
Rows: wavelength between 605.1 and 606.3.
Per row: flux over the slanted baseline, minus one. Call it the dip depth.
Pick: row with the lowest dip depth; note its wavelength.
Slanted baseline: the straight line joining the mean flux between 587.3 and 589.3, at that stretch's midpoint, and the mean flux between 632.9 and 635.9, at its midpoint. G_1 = 605.60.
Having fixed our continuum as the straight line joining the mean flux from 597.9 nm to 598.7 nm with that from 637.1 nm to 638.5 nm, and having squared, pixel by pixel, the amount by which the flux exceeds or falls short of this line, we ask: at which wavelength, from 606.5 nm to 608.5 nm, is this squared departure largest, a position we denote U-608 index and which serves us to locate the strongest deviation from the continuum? 607.60 nm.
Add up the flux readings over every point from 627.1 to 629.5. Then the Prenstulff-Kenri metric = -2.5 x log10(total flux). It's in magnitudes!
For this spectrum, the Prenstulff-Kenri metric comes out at -7.39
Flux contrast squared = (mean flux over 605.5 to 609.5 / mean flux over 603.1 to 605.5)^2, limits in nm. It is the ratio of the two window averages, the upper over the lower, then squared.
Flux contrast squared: 1.02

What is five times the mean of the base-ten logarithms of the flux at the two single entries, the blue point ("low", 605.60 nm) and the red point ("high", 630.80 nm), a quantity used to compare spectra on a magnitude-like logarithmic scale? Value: 9.07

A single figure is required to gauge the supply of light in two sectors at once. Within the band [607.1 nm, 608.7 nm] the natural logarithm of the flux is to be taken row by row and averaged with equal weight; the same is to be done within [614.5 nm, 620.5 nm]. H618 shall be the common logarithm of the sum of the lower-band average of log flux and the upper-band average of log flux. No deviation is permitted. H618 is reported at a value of 0.940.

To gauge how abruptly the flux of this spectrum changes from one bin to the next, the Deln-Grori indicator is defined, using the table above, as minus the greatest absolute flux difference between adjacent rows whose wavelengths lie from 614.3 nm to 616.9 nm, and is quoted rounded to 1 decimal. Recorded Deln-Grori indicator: -12.5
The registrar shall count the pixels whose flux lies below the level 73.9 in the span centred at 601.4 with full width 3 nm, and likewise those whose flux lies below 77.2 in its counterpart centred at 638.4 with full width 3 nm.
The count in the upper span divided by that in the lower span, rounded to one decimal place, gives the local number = 0.9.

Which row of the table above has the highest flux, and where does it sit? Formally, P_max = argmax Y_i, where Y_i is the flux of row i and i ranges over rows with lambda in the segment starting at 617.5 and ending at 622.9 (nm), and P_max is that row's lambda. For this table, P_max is 621.00 nm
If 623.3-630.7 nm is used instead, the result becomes 628.60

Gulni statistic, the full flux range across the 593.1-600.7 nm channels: 18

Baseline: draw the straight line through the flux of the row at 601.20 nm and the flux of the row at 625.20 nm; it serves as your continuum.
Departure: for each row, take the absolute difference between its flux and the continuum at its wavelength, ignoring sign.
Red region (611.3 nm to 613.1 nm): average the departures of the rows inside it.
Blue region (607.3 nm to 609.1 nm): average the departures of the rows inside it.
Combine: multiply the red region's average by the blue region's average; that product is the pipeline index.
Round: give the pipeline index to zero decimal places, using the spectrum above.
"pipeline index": 53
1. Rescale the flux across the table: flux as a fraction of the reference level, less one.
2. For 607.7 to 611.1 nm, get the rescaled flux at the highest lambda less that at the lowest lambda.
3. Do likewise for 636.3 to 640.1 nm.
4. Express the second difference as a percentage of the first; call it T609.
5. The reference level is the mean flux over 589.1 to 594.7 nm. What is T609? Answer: 1449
